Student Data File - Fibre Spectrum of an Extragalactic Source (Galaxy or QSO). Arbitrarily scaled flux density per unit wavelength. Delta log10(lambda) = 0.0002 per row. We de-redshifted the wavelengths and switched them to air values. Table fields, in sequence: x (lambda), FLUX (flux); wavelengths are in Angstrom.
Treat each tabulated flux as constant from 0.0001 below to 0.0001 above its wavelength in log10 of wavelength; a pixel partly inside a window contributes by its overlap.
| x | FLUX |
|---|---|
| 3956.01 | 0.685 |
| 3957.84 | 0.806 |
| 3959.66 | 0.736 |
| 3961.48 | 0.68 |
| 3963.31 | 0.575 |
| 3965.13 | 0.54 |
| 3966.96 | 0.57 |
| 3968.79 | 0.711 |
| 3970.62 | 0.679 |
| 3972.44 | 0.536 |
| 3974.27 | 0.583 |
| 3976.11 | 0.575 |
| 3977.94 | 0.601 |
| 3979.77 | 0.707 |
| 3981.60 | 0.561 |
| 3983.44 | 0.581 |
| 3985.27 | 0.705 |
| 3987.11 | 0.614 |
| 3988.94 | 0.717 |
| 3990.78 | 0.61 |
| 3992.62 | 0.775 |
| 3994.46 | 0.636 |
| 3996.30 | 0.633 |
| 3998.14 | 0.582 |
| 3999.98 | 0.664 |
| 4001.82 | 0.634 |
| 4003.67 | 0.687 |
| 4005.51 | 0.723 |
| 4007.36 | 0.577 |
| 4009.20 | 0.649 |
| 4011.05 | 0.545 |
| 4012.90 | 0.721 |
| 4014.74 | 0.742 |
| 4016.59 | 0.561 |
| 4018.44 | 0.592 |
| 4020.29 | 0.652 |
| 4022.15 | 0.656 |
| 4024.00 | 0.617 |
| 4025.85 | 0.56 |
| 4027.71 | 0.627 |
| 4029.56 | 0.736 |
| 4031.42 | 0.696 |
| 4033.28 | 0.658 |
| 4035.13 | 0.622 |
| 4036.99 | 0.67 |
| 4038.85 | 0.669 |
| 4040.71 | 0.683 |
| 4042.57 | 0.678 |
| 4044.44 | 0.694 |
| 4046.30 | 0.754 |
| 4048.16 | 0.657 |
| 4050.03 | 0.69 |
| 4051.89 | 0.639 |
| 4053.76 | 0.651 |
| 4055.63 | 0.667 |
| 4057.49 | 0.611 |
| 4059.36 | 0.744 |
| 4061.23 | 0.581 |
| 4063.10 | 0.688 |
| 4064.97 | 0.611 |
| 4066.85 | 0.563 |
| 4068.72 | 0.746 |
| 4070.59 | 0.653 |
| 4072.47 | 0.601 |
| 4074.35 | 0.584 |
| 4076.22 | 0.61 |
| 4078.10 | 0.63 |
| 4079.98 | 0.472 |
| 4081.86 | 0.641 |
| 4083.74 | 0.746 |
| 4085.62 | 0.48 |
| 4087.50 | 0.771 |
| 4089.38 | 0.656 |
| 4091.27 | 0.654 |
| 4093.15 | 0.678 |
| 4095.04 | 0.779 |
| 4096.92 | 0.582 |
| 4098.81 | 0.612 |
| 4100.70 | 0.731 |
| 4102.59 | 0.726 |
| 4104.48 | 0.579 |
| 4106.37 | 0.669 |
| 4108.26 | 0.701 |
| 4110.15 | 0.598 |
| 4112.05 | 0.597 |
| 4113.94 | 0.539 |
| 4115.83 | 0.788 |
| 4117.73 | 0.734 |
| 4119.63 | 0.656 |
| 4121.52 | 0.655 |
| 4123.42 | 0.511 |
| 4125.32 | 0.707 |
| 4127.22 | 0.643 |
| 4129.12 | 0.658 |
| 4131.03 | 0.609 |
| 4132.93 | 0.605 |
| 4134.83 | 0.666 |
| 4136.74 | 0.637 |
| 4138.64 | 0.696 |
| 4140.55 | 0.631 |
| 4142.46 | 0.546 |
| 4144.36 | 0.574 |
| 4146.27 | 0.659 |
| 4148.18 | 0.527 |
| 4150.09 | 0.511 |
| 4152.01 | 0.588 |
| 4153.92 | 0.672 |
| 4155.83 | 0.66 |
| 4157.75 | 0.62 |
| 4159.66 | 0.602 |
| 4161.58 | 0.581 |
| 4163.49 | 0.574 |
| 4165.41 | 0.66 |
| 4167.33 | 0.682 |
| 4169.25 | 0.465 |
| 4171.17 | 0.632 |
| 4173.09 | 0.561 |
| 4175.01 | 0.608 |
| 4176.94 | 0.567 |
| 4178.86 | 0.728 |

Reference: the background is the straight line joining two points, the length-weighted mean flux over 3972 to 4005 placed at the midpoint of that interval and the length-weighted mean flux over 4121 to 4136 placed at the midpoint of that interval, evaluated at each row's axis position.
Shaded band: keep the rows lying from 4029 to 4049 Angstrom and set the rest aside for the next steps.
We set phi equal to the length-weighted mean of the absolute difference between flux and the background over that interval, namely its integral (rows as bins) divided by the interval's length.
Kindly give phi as 0.051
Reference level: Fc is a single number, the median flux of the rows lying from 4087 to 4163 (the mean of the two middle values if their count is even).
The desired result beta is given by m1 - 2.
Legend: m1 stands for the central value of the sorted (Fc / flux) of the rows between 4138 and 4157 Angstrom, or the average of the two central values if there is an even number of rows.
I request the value -0.93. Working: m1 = 1.07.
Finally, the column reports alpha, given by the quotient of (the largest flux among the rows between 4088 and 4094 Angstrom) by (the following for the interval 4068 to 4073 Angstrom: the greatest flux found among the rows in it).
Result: 0.91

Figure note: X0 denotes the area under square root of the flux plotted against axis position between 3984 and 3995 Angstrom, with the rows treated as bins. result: 9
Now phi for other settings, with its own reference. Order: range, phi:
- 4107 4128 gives 0.068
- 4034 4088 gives 0.056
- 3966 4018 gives 0.058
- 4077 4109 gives 0.073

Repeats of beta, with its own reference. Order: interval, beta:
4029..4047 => -1.05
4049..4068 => -0.99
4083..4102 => -1.03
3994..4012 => -0.98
